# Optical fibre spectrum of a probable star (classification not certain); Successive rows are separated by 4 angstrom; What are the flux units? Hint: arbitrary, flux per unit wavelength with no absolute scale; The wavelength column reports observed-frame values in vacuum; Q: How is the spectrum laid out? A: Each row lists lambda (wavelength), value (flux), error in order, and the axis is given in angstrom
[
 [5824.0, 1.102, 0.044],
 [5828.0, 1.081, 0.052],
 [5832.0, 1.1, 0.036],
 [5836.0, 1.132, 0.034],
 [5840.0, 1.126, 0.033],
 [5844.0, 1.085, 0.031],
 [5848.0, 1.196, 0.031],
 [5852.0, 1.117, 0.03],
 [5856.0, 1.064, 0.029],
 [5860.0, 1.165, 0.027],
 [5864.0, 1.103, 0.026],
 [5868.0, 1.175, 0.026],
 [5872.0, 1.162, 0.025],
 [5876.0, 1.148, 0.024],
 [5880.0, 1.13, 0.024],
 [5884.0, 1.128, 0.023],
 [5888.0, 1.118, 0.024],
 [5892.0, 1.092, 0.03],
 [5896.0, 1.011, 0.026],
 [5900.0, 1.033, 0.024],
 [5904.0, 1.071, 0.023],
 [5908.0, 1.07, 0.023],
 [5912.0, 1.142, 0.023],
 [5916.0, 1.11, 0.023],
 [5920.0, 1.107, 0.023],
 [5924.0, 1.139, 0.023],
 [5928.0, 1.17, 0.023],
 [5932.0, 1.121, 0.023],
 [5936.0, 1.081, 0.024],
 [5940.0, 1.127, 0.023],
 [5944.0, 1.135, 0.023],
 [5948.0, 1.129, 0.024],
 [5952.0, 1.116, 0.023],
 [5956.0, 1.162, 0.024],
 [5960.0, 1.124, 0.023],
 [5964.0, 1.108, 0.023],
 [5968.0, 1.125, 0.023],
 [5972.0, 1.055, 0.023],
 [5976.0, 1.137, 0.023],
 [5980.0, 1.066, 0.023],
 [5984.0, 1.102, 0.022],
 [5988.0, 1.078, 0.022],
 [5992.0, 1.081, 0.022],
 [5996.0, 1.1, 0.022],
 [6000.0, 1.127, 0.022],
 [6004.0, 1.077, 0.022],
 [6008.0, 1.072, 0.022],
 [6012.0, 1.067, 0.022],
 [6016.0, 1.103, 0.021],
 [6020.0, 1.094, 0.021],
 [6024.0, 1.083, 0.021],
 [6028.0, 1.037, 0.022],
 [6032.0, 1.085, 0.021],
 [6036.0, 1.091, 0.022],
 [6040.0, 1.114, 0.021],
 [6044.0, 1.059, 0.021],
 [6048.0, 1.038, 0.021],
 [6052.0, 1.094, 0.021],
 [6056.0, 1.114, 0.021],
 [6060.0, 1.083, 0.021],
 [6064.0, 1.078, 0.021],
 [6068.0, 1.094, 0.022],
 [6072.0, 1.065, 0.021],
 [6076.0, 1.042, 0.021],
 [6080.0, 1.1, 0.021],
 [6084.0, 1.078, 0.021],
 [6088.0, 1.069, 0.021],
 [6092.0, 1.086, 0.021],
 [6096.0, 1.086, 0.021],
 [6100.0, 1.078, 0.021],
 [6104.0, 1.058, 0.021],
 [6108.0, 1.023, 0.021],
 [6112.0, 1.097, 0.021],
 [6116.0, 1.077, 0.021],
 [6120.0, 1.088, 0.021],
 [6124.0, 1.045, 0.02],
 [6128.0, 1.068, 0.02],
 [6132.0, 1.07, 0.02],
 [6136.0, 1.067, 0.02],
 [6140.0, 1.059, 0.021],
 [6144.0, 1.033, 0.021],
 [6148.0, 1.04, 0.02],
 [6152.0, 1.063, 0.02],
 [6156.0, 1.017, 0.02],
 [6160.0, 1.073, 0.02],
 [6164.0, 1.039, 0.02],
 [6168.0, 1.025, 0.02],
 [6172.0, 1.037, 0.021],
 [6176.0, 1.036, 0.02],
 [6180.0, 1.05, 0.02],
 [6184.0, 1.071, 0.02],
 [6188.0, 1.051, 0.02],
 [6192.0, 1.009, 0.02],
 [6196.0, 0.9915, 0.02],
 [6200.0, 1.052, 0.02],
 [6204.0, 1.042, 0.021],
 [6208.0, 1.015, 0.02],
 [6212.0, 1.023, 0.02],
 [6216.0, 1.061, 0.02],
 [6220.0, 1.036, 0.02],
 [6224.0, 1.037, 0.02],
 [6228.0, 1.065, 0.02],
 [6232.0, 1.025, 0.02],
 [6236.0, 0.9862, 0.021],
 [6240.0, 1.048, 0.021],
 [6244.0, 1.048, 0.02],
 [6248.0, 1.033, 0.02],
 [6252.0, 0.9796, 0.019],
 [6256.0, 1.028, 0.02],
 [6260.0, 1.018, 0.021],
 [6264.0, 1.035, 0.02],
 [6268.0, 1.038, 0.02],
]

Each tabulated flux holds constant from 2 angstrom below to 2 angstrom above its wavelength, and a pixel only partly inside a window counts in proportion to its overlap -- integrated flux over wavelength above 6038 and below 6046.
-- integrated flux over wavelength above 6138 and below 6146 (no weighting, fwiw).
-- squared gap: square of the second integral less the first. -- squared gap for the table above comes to 0.10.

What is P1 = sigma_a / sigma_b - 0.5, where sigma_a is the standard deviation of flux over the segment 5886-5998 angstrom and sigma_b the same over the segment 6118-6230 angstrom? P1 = 1.2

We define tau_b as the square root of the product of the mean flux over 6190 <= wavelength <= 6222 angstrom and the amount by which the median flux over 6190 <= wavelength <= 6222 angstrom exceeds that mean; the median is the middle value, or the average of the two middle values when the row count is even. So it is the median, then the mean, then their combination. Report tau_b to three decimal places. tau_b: 0.029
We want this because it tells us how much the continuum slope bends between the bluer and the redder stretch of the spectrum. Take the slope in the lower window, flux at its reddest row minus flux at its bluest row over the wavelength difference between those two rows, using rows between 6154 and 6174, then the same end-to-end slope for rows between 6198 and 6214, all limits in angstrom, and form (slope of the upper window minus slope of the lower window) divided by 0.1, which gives -0.04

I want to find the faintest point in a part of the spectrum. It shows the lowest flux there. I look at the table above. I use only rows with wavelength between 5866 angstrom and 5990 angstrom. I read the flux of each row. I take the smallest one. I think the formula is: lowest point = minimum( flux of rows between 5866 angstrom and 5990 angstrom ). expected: 1.011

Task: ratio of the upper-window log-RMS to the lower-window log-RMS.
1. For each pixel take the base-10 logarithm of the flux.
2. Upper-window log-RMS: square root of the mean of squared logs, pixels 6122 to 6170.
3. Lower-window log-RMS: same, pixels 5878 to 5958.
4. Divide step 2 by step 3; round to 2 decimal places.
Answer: 0.47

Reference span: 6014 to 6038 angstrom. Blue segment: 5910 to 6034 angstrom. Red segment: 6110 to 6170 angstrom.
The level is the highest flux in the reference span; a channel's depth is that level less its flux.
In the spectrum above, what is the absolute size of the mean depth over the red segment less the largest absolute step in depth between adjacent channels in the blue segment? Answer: 0.036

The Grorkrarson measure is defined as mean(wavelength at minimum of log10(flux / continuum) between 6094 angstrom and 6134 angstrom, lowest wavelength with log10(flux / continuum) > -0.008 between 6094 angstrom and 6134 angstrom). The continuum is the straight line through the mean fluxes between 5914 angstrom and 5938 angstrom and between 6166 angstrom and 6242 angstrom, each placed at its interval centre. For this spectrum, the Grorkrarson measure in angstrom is 6102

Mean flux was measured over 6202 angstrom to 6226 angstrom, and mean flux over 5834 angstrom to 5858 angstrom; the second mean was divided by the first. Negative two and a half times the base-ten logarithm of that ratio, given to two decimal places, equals -0.08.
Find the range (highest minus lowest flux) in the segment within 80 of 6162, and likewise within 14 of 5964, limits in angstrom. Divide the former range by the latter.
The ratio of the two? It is 1.04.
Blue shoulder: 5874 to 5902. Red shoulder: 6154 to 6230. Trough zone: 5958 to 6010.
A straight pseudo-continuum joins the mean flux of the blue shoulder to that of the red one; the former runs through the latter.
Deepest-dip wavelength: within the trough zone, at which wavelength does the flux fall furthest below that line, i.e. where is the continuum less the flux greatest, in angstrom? 5972.0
